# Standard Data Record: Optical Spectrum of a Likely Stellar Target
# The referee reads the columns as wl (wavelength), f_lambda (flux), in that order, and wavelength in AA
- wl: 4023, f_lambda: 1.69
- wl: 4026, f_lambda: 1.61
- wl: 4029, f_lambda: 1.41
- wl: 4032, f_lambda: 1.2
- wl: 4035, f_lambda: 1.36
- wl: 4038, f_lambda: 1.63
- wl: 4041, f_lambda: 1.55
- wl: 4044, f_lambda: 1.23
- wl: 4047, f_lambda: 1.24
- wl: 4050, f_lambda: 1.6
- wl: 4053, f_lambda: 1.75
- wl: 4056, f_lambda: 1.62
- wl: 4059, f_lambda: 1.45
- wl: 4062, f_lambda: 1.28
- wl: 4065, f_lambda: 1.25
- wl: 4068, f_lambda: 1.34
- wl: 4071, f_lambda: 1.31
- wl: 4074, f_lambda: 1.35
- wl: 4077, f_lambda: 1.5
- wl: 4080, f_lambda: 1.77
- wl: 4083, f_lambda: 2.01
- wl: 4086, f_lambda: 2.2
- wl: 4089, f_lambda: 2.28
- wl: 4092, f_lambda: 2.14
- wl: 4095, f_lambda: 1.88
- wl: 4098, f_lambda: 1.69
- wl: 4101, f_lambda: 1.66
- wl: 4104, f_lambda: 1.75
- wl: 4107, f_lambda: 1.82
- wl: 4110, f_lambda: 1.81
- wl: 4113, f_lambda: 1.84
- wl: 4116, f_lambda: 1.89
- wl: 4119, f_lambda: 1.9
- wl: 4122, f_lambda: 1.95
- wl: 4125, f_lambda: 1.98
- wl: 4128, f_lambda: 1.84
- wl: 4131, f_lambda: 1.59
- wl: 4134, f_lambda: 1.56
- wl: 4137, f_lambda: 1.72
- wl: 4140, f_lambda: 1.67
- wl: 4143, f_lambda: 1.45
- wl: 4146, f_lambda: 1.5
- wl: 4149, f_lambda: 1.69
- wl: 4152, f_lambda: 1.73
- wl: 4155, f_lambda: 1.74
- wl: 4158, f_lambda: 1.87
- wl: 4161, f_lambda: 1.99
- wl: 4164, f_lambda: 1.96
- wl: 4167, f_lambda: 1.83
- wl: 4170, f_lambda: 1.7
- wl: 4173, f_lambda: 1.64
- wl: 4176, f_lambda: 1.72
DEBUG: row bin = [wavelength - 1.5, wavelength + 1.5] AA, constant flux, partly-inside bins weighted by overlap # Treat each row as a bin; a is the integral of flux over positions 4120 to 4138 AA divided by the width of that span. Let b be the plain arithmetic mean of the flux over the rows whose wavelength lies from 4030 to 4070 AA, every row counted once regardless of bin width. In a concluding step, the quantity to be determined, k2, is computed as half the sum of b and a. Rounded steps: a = 1.78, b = 1.42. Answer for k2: 1.60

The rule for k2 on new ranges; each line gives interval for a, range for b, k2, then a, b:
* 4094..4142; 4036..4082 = 1.62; 1.78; 1.46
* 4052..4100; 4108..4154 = 1.71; 1.68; 1.74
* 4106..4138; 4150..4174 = 1.81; 1.81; 1.81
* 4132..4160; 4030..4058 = 1.56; 1.66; 1.46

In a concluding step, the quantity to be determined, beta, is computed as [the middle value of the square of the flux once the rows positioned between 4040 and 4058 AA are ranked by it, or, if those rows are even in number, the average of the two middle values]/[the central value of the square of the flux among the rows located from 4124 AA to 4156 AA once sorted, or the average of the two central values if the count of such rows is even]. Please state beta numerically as 0.87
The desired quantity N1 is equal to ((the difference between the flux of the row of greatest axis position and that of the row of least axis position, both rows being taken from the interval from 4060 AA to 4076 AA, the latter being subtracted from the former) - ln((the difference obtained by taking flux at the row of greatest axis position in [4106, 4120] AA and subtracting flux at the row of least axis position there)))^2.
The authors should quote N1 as 6.7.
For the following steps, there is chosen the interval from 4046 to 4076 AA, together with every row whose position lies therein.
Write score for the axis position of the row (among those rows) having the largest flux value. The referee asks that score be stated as 4053 AA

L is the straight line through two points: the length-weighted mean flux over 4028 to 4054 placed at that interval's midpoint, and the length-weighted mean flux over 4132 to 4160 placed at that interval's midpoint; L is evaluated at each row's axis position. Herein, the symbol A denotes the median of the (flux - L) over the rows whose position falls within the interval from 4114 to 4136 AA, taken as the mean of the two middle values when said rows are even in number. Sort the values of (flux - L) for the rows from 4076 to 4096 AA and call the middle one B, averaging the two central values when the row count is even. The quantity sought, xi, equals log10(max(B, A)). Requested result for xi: -0.3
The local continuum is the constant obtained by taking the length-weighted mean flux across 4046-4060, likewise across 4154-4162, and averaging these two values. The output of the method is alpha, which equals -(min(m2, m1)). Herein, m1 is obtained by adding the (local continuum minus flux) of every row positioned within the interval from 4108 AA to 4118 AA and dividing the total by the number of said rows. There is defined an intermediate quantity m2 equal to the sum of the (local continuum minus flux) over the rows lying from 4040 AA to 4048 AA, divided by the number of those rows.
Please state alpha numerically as 0.1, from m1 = -0.14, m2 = 0.37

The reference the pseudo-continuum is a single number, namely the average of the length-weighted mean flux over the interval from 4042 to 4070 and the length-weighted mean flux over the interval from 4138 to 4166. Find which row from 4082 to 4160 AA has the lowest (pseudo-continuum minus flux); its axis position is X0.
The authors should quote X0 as 4089 AA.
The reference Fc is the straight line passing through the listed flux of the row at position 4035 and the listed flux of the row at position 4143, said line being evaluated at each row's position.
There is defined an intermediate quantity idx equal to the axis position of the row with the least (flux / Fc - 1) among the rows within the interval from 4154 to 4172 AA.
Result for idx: 4170 AA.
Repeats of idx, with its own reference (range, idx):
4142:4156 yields 4143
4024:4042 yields 4032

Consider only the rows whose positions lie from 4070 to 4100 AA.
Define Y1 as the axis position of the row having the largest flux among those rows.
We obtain 4089 AA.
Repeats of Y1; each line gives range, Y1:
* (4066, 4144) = 4089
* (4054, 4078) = 4056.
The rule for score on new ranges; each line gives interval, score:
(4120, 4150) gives 4125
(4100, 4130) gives 4125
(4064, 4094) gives 4089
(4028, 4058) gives 4053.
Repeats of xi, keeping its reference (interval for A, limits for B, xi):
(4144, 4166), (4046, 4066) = -1.2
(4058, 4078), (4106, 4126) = -0.5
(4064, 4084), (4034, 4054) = -0.9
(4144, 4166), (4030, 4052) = -1.2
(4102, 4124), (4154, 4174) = -0.6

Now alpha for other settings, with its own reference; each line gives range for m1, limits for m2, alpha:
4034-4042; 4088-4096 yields 0.4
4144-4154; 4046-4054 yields -0.1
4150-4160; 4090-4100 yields 0.2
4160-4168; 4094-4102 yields 0.2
